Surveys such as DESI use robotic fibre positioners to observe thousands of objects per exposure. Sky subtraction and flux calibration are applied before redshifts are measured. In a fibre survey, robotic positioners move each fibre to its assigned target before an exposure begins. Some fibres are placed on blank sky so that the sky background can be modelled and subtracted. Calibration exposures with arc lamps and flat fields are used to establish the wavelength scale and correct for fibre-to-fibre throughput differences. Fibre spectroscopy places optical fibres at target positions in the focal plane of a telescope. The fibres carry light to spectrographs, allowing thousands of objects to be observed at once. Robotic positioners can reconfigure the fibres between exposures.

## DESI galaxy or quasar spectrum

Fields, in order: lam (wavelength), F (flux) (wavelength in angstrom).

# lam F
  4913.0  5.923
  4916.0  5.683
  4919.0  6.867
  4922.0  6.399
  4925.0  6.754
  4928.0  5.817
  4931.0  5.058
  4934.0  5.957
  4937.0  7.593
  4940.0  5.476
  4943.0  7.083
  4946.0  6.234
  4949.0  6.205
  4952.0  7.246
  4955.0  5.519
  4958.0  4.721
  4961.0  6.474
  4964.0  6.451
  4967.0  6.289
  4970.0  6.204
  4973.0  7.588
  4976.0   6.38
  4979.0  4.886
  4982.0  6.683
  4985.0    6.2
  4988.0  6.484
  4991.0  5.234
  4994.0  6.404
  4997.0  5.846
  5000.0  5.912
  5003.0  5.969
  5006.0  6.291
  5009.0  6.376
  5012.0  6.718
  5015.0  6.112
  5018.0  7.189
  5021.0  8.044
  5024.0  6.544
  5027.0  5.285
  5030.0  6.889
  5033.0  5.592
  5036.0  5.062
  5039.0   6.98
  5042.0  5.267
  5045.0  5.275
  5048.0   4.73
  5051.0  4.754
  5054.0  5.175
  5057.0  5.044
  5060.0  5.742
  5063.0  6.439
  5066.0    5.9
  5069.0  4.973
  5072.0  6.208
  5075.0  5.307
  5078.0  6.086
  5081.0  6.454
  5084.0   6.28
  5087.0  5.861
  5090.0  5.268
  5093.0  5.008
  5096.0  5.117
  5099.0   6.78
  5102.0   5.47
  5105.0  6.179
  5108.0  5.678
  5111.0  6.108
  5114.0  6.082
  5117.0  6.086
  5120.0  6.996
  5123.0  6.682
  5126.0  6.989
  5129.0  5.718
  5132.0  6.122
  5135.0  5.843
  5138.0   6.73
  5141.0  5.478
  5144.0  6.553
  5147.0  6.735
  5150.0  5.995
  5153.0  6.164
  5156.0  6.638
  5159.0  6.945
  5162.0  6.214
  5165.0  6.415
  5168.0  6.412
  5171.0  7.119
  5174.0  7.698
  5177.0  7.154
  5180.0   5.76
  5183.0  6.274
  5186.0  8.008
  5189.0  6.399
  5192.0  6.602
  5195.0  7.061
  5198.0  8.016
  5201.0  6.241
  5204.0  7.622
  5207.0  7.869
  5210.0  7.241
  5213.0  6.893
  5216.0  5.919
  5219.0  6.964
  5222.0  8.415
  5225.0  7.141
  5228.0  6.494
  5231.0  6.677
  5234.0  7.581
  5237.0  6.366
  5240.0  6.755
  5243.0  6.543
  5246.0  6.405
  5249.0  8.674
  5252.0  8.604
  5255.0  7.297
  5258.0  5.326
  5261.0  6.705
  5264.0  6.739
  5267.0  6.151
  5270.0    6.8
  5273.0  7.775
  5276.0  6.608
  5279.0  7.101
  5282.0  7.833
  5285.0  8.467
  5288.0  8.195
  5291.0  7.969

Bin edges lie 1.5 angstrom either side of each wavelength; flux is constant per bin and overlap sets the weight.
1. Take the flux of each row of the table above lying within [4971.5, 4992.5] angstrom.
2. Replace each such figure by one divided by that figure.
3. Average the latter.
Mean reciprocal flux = 0.164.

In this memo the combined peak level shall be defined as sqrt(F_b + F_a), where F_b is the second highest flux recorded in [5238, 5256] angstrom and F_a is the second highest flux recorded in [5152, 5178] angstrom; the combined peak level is 3.97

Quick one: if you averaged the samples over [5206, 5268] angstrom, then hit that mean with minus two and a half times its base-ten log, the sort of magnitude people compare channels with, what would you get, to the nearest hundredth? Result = -2.11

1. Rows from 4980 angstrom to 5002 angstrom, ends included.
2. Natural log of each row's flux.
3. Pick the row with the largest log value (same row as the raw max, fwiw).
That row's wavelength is 4982.0 angstrom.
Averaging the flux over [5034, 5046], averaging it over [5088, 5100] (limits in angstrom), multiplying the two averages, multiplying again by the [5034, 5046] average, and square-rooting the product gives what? 13.3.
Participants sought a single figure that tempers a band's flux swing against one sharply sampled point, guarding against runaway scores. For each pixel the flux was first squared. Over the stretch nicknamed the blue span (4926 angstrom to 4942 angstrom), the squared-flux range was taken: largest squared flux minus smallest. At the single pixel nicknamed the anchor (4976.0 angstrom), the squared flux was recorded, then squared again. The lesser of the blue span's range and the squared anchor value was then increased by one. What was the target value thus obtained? 33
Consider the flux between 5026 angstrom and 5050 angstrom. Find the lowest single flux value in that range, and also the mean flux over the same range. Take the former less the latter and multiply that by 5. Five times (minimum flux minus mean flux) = -4.5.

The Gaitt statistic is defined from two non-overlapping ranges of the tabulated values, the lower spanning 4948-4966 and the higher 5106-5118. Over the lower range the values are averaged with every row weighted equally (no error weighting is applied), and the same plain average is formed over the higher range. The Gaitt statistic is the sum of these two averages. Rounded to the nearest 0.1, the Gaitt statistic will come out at 12.1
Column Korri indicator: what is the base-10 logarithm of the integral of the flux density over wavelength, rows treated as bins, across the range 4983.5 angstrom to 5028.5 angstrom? 2.45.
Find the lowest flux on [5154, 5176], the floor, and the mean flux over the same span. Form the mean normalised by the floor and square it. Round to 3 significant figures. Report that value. 1.19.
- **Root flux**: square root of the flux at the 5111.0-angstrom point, 2.47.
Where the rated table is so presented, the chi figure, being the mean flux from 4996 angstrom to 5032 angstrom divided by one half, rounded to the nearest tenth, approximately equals 12.9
